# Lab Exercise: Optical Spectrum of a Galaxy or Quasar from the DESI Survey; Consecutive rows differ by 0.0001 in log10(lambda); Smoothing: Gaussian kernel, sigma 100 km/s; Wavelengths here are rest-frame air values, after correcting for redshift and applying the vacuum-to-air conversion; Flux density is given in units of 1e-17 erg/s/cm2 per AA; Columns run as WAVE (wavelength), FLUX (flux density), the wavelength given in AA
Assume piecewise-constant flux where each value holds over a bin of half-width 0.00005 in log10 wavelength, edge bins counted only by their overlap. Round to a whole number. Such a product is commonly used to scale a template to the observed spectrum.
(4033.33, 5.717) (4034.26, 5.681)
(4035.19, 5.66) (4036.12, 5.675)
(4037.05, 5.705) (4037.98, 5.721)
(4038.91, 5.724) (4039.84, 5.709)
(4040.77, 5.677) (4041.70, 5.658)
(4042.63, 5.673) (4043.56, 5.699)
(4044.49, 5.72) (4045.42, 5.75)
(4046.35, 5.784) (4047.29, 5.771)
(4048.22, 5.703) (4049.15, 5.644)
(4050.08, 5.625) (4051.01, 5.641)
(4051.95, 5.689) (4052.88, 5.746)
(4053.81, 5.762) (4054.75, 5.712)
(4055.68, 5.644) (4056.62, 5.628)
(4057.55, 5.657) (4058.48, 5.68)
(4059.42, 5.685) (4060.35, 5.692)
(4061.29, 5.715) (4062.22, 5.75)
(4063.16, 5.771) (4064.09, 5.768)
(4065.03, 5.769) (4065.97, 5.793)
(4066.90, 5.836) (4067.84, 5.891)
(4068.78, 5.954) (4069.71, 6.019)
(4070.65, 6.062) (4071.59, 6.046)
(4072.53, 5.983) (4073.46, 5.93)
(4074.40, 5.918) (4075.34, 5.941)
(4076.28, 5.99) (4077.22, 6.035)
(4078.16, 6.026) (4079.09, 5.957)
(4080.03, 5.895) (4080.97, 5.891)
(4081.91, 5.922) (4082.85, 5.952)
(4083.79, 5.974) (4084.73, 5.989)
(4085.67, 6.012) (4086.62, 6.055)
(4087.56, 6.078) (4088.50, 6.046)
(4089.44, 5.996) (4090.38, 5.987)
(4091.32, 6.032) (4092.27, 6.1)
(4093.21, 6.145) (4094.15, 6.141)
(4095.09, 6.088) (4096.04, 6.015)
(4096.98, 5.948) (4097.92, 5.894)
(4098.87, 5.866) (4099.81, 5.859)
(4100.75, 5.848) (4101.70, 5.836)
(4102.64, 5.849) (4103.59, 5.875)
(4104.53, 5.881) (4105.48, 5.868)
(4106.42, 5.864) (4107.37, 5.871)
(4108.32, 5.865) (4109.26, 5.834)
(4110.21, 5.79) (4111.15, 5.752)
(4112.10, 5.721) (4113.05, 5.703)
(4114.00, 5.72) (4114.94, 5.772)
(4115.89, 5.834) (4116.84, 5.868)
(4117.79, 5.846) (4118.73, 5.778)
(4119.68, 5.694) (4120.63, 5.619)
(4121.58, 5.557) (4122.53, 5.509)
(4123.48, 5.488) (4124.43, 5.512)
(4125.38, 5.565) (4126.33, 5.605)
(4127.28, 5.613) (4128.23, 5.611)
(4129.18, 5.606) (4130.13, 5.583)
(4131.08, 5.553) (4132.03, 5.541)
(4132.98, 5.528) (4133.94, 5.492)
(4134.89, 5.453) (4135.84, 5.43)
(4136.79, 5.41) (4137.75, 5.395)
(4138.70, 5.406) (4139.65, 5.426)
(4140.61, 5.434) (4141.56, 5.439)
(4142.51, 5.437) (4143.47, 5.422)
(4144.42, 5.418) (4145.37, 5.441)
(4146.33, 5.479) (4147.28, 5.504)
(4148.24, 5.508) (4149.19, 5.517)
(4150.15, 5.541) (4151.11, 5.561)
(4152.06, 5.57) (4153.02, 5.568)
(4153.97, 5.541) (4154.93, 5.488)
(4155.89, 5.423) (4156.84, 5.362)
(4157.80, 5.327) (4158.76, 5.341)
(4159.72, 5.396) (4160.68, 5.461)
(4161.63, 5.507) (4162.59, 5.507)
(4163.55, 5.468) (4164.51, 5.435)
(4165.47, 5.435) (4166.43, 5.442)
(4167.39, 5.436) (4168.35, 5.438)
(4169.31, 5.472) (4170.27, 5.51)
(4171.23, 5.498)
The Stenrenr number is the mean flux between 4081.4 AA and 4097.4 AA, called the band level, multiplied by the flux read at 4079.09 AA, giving 36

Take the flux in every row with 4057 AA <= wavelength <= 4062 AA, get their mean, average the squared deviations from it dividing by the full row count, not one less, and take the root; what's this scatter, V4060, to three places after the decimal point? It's 0.019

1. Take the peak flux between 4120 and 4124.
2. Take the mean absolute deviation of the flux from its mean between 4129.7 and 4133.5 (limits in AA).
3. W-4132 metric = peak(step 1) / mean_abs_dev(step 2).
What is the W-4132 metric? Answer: 335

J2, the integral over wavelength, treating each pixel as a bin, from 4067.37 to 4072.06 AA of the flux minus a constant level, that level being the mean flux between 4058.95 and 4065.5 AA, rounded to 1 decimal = 1.2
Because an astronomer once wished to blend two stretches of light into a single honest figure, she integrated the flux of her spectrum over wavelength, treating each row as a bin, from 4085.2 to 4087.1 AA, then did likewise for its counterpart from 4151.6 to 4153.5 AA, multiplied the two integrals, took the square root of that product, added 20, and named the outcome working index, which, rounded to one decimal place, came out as 31.0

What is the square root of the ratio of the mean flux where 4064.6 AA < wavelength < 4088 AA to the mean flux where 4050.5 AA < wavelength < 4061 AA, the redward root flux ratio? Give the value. 1.024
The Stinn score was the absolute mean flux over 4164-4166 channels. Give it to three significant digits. 5.43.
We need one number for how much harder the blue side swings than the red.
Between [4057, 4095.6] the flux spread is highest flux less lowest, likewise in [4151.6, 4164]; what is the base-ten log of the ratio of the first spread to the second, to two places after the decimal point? 0.30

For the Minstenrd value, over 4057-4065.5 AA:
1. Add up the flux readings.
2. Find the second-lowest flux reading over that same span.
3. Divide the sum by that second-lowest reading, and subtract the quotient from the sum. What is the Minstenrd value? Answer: 42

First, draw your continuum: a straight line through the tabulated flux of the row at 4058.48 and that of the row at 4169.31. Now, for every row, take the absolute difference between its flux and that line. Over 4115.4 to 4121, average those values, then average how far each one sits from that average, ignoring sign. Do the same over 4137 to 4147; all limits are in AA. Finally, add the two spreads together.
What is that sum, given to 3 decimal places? 0.094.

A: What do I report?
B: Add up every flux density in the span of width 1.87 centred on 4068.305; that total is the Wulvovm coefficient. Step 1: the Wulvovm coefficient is 11.8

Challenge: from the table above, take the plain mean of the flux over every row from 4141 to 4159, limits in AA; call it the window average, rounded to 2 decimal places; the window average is 5.47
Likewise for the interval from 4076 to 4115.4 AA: 5.93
